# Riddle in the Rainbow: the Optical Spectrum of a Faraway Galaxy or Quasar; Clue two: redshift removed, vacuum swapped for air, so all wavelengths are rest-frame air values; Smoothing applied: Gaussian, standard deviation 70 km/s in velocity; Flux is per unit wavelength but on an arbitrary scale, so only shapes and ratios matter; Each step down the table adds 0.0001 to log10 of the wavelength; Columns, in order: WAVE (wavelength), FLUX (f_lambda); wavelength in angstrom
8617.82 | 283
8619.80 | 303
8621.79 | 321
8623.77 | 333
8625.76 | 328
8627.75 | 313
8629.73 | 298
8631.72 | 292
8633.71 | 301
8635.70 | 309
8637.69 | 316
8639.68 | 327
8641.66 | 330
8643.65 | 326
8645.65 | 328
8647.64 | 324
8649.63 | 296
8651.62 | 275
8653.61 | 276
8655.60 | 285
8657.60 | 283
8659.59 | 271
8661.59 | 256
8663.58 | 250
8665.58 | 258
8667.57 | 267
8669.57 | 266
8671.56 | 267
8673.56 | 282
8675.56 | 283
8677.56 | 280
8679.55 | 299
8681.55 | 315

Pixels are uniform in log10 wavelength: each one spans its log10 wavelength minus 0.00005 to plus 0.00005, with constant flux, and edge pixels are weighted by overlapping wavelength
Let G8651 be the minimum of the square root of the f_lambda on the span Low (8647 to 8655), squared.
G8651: 275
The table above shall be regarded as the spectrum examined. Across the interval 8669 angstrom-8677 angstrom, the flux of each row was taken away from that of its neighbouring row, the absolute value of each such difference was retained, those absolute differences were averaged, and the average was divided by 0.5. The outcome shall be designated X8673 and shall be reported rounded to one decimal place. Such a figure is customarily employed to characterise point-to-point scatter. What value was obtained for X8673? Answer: 11.3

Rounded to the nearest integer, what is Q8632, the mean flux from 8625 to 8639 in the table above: 308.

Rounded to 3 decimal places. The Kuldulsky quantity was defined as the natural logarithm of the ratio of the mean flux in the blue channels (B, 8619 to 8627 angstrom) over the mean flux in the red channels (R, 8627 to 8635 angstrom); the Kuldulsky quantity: 0.065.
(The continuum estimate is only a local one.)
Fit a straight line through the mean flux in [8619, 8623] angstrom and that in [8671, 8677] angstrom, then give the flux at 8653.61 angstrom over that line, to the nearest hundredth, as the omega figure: 0.95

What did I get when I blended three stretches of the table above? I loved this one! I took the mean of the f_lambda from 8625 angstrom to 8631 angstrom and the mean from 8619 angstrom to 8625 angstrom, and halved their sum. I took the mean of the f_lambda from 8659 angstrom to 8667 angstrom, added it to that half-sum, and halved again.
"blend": 287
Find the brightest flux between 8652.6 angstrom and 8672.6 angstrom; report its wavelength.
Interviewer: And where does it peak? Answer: 8655.60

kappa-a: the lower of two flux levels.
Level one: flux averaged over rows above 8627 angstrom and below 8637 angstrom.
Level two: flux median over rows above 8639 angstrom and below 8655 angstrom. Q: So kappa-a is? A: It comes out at 303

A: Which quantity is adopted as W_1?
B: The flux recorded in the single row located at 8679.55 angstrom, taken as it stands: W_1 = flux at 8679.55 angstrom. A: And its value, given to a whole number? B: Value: 299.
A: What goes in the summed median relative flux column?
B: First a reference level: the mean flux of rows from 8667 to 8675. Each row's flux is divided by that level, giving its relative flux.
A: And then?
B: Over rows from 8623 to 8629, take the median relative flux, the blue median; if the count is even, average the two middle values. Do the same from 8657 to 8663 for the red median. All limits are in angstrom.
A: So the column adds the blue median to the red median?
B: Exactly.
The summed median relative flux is 2.21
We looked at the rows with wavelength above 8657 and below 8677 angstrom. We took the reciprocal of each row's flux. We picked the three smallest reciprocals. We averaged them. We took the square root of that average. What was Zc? 0.0595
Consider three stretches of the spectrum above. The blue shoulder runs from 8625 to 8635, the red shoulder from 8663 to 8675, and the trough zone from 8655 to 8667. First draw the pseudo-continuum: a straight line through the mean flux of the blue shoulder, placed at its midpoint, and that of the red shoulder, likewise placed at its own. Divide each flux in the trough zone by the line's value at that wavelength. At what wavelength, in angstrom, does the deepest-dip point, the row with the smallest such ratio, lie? 8663.58 angstrom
